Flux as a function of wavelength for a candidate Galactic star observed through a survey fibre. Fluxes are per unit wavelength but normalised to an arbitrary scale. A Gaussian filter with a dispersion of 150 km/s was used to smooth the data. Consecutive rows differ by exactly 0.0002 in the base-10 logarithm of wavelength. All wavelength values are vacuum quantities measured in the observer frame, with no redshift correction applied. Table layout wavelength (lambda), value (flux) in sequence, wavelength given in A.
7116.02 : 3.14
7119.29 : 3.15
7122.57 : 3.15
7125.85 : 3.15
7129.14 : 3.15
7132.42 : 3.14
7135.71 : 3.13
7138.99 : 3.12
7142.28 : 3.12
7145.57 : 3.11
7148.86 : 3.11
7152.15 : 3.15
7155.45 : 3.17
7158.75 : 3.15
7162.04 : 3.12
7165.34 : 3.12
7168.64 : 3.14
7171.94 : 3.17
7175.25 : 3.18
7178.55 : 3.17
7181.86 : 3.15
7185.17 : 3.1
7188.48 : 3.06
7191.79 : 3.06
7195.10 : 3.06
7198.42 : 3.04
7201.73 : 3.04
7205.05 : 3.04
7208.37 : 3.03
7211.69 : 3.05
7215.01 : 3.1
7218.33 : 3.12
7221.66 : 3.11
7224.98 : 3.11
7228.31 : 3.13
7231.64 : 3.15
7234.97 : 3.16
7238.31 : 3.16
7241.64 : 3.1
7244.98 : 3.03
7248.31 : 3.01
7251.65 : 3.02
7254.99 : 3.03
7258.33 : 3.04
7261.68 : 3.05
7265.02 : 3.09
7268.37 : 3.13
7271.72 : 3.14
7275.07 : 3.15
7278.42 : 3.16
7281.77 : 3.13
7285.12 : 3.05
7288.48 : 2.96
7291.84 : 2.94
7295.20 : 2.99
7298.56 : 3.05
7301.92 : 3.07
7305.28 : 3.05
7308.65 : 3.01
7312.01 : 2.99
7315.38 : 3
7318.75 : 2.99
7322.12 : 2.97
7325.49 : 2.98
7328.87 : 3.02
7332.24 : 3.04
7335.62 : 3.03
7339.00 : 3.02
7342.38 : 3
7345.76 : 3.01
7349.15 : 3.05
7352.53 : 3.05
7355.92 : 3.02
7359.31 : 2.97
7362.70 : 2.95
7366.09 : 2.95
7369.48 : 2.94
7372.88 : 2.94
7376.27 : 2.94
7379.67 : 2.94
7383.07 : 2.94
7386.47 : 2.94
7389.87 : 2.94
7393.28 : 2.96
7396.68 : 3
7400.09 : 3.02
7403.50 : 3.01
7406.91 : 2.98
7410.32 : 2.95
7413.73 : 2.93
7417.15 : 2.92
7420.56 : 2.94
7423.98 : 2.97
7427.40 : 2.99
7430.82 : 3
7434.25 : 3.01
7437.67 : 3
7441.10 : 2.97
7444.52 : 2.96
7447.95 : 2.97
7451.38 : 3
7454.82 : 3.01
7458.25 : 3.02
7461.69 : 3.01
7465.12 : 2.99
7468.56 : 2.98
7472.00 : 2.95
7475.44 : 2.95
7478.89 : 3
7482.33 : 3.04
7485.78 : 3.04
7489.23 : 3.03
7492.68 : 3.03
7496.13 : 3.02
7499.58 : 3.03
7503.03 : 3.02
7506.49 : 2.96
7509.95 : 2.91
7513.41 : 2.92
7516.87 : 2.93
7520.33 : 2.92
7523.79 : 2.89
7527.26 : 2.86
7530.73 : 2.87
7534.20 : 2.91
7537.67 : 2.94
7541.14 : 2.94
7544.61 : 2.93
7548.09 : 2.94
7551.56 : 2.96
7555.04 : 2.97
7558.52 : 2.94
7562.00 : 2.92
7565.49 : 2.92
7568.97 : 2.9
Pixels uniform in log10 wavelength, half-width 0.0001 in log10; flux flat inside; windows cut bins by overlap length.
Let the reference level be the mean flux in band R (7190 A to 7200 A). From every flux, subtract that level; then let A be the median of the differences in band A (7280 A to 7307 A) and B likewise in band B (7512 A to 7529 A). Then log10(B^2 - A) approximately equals -1.7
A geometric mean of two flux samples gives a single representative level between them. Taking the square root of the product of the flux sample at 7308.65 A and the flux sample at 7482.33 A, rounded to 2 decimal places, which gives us 3.02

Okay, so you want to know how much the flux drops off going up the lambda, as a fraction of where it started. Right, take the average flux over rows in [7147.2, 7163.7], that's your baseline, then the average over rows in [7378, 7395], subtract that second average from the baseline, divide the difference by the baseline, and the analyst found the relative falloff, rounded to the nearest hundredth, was 0.06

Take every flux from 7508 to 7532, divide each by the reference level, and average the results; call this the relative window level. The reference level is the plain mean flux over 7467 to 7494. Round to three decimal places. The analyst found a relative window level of 0.966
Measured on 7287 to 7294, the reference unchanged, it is 0.983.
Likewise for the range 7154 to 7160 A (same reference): 1.052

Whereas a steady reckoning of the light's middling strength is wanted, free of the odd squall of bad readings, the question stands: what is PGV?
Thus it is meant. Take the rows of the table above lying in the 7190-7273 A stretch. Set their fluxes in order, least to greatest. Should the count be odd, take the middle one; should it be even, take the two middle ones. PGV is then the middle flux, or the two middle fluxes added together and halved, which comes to 3.06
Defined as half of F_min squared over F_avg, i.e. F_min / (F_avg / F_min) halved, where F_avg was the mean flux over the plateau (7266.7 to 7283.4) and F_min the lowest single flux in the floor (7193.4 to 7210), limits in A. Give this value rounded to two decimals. 1.46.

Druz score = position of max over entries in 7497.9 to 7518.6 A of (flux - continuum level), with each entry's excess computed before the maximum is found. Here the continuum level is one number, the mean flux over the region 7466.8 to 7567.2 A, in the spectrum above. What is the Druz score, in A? 7499.58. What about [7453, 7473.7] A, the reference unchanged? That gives 7458.25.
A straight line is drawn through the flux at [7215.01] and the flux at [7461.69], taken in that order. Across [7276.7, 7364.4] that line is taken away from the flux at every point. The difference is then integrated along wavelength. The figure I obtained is -3.7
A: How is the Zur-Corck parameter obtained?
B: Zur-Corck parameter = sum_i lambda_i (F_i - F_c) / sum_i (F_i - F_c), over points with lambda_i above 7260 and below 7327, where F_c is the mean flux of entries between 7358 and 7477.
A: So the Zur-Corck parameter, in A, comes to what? 7281.8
